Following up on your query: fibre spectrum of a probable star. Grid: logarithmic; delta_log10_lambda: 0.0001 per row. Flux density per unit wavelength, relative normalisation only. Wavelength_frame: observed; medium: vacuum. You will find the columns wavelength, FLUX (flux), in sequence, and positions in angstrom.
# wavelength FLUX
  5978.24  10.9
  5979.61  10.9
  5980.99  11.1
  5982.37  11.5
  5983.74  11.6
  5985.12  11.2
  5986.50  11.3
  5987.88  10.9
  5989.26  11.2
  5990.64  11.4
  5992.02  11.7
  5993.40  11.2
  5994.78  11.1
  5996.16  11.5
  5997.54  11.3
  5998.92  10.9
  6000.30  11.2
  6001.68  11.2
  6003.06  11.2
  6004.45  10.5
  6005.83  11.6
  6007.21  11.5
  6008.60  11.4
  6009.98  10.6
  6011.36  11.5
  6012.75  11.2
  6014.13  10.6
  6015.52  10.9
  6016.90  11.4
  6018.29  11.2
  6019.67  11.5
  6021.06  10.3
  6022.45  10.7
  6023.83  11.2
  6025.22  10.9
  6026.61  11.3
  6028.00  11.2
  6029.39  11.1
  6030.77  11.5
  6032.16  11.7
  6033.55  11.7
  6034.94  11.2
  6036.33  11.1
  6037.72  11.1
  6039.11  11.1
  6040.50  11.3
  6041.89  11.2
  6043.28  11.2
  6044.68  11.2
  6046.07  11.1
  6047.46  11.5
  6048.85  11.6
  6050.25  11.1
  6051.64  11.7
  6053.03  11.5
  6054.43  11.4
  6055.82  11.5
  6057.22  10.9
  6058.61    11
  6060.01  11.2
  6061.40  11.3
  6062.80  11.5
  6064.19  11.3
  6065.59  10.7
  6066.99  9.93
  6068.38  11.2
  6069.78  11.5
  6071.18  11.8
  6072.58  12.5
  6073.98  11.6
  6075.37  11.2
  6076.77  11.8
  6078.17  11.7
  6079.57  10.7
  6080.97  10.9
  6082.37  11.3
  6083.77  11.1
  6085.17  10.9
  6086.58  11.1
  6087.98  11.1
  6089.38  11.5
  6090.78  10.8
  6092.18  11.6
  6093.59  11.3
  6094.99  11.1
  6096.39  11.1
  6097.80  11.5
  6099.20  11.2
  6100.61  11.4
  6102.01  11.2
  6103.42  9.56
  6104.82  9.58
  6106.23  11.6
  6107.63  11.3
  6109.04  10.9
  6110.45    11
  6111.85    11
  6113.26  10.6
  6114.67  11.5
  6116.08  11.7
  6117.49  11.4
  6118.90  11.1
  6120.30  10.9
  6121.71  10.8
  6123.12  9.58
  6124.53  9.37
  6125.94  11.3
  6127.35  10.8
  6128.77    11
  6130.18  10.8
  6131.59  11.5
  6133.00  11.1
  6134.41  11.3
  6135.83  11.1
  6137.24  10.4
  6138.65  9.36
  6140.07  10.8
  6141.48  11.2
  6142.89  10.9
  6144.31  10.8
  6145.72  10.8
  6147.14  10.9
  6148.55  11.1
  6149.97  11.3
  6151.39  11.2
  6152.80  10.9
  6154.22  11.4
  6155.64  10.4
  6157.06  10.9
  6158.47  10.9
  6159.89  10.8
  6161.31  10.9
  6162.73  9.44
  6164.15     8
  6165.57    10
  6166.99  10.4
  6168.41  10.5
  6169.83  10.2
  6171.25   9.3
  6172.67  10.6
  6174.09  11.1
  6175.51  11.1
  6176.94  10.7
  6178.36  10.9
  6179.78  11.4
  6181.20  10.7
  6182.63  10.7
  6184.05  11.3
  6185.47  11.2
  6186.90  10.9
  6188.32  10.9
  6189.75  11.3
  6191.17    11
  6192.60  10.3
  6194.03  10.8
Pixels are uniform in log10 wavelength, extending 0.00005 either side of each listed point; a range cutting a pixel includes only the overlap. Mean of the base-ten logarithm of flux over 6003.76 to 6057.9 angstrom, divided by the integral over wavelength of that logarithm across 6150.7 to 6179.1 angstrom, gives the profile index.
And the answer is 0.036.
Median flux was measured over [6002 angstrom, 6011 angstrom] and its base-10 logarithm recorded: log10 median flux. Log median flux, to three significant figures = 1.05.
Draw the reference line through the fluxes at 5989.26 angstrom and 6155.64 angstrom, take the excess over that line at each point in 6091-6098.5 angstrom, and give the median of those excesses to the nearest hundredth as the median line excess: 0.60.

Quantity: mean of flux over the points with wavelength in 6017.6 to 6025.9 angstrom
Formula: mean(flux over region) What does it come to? 11.0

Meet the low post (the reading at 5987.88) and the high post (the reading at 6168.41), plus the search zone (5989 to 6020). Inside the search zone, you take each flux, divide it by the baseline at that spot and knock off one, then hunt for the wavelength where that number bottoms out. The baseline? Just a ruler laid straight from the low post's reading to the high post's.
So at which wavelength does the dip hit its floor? 6004.45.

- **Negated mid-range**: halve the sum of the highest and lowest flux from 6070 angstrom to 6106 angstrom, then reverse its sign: -11.0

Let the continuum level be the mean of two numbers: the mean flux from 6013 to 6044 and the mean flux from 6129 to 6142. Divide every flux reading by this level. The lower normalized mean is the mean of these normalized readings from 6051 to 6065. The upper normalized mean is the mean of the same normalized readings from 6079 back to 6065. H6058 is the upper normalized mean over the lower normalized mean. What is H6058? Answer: 1.006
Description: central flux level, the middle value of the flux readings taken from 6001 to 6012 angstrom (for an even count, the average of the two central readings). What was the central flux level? 11.3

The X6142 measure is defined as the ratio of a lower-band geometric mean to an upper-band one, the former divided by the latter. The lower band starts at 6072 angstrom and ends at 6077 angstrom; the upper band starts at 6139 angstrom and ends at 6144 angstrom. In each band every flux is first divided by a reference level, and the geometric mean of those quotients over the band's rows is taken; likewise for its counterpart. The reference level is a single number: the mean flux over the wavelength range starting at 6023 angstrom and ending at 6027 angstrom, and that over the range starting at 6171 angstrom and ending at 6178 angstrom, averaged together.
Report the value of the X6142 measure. 1.07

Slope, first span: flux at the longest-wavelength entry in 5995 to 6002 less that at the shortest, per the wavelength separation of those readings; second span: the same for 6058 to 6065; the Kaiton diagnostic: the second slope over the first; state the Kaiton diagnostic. -1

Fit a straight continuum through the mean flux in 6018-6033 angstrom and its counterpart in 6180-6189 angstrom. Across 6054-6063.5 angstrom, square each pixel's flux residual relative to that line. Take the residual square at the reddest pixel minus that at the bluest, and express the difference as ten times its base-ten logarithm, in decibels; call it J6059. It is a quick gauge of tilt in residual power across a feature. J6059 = -11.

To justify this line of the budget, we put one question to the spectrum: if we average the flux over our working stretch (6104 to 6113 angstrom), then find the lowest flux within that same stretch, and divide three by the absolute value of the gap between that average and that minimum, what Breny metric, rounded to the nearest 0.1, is 2.3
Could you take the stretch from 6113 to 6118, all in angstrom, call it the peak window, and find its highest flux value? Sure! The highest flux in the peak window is 11.7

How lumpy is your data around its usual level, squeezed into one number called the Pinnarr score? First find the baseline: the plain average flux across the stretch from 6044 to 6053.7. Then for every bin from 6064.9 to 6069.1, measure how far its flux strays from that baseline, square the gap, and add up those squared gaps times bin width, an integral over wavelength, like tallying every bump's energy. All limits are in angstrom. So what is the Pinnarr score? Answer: 3.7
